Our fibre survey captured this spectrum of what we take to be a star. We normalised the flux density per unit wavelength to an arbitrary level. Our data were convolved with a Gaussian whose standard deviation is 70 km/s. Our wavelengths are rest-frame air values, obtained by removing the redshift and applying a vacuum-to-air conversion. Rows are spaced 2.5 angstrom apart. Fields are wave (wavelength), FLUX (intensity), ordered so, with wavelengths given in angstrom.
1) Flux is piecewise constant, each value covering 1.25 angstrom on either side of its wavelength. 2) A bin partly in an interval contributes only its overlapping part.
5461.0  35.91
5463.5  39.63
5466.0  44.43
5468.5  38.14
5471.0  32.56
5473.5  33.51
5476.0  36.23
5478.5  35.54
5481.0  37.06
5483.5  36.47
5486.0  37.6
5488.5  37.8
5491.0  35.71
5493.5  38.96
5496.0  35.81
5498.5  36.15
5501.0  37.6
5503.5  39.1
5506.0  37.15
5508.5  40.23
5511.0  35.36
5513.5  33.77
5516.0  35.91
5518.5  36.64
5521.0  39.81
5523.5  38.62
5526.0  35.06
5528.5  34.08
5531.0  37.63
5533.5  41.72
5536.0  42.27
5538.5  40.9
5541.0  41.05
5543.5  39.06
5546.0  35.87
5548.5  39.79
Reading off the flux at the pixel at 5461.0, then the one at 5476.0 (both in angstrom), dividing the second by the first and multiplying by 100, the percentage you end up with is 101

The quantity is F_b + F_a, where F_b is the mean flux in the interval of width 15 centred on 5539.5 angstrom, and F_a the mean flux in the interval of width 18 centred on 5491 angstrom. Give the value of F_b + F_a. 77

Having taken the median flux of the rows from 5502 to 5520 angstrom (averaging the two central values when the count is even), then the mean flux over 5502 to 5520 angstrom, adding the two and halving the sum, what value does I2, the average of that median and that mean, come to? 36.8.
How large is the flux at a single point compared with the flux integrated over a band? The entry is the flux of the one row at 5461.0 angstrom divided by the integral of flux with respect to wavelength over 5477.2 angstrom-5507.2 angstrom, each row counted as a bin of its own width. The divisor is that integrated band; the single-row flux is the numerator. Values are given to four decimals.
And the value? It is 0.0323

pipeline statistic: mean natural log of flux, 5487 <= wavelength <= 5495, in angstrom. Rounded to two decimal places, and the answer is 3.62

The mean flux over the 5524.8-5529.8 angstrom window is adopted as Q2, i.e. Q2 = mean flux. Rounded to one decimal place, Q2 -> 34.6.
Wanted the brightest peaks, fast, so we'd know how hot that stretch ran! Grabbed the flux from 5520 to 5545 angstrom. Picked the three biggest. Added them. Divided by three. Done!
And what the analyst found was 41.7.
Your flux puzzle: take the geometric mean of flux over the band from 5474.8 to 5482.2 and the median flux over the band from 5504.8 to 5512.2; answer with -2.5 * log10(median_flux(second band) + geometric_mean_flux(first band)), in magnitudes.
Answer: -4.66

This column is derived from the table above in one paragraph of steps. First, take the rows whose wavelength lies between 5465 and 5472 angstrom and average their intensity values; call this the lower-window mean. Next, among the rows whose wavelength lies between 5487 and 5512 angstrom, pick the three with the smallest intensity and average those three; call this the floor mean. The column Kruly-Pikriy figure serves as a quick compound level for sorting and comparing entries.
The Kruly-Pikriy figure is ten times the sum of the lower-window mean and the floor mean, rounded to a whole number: 740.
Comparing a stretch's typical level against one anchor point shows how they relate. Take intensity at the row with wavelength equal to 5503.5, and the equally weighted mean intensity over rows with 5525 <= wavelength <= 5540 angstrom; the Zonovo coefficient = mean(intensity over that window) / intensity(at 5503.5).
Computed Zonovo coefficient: 0.99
